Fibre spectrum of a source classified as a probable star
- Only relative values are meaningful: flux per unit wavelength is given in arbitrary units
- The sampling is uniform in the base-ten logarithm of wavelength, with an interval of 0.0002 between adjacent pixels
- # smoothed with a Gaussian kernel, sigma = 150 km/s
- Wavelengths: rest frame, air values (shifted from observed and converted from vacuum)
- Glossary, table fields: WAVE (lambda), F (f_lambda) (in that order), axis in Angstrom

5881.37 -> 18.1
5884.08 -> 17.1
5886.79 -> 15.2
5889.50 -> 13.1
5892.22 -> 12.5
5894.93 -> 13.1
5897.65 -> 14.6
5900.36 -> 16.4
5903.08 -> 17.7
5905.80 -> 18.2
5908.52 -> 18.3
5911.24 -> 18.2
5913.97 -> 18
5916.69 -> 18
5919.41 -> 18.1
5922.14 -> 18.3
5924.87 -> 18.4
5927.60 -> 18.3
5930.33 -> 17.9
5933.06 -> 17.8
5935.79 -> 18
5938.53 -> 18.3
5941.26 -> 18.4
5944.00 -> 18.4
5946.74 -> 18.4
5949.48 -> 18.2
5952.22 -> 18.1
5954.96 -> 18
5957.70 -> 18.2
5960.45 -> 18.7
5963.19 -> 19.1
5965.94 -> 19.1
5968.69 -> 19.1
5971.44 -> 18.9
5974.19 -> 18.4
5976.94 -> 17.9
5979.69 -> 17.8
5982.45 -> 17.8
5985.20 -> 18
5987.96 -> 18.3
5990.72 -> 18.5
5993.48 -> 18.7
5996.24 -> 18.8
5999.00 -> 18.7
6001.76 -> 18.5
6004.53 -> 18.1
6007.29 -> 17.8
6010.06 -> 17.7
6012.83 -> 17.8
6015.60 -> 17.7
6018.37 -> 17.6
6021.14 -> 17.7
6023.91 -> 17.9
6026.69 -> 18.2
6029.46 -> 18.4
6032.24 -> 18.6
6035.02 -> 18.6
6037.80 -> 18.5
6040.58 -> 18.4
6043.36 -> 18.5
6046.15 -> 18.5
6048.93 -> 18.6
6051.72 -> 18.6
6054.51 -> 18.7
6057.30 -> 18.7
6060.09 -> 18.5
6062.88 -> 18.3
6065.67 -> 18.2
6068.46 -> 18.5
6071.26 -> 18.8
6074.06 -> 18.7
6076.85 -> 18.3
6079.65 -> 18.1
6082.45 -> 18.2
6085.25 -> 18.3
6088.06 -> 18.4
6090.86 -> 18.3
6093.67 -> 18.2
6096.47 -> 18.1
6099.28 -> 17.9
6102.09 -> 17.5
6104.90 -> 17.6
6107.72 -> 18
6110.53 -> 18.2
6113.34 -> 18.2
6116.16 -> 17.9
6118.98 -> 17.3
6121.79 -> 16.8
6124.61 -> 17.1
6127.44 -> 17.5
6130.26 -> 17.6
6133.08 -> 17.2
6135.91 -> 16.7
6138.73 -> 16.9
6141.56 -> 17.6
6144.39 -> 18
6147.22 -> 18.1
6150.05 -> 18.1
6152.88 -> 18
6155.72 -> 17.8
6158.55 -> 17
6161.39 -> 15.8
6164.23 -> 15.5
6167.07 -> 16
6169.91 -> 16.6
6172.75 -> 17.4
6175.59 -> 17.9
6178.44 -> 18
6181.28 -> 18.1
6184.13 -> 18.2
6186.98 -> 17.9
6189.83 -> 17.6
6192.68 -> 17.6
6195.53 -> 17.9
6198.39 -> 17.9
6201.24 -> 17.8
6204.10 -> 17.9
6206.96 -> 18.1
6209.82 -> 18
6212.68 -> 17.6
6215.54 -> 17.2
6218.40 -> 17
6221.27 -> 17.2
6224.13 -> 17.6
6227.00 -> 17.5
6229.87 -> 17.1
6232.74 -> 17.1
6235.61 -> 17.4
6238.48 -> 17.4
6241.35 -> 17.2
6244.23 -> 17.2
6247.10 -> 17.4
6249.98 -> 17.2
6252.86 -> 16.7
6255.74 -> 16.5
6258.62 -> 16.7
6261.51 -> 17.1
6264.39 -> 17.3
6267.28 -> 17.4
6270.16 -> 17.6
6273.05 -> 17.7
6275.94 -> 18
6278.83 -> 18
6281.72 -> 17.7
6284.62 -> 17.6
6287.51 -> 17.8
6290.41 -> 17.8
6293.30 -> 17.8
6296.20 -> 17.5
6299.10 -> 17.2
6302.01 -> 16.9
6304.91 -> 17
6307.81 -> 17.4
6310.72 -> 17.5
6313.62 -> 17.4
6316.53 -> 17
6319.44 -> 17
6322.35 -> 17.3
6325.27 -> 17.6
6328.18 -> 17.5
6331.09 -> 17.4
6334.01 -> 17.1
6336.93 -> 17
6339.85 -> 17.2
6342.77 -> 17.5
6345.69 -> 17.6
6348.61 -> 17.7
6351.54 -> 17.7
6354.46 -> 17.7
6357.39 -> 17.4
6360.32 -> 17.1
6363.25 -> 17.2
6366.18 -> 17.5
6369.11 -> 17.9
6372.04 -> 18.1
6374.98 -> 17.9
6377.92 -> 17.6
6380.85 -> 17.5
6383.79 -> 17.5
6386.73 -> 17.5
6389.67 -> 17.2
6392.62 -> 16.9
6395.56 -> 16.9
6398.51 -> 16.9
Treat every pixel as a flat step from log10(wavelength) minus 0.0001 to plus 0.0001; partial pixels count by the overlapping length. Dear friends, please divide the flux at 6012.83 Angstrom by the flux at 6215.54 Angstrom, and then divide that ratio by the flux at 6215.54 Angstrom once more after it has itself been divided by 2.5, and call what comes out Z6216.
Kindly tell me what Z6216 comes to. 0.150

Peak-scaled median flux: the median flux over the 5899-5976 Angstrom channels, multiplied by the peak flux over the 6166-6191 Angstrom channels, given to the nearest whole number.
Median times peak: 332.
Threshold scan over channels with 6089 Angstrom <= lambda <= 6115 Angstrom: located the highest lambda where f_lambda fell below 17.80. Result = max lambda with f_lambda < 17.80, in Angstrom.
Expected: 6104.90 Angstrom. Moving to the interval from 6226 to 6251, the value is 6249.98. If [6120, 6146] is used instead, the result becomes 6141.56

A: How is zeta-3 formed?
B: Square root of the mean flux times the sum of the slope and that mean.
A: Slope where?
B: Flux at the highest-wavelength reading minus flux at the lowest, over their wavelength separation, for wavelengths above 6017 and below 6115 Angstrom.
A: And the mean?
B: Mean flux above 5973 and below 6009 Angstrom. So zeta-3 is 18.3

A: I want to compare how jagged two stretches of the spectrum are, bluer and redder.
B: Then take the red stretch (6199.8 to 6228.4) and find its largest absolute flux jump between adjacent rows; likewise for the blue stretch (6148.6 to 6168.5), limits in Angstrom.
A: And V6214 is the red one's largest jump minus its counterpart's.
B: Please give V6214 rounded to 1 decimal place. -0.8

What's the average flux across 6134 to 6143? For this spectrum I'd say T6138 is 17.1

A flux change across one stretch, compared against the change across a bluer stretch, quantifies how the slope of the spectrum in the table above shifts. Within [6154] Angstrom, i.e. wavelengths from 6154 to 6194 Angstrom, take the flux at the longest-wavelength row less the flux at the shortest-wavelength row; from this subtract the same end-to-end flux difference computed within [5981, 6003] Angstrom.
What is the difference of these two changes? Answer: -0.90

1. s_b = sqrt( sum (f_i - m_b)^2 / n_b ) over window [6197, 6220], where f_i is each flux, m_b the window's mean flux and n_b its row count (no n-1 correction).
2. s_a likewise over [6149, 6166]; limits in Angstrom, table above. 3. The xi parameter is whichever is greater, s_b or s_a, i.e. 1.04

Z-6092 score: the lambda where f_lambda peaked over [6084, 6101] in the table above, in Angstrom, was 6088.06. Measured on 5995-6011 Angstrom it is 5996.24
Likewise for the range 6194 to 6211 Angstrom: 6206.96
